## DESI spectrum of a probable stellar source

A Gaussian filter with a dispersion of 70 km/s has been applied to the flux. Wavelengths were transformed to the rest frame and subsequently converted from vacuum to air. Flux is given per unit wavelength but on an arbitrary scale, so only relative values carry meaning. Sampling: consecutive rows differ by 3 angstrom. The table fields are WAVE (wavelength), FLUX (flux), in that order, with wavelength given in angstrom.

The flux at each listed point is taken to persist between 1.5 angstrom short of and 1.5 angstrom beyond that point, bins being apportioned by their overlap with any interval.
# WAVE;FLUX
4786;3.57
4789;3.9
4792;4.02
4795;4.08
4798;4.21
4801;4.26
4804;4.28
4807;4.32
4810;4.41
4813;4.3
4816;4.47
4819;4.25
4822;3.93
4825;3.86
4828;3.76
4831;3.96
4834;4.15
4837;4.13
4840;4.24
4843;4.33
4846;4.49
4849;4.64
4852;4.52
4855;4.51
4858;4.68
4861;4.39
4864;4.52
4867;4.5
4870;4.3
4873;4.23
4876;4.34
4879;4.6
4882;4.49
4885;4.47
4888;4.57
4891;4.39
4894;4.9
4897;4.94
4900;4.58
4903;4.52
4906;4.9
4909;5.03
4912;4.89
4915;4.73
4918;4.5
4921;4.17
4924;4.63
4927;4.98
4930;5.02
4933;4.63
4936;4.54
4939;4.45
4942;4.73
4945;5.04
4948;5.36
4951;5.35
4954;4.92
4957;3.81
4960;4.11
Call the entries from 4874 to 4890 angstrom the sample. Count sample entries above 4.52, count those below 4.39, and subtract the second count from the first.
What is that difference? 1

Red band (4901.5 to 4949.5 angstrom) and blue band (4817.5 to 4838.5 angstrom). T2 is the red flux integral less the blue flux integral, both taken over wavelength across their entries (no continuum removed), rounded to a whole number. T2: 144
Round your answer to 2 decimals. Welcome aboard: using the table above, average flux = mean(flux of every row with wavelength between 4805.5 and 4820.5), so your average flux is 4.35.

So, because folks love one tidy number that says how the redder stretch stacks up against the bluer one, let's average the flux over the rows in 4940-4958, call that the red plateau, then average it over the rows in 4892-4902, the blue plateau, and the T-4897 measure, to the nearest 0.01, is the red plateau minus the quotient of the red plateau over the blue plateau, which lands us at 3.86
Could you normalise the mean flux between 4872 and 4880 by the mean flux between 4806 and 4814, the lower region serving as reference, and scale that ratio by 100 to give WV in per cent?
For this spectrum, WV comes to 101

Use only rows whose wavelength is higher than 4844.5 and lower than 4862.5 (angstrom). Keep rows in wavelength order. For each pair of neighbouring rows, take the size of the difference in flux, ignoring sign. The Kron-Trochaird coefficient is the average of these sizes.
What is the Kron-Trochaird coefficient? 0.15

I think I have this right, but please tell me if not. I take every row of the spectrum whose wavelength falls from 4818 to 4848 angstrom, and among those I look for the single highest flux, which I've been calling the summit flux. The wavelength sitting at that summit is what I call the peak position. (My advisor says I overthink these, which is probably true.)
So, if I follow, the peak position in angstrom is 4846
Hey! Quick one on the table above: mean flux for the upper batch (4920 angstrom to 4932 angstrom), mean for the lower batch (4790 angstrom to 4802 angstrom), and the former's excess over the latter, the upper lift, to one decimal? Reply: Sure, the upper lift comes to 0.6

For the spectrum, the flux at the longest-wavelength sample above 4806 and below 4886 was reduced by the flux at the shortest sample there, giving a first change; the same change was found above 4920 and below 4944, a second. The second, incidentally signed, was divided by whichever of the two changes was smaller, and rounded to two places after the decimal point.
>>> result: 3.73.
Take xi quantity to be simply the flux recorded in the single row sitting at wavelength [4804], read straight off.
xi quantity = 4.28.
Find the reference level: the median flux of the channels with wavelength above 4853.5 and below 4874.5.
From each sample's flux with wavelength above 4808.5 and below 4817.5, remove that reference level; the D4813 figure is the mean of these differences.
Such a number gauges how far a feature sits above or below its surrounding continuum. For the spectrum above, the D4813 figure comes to -0.11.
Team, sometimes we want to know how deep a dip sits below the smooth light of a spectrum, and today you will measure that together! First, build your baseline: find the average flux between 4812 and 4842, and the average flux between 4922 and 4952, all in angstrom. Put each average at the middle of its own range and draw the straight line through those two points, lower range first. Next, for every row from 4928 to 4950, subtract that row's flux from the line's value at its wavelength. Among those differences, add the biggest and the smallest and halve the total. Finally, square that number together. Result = 0.0001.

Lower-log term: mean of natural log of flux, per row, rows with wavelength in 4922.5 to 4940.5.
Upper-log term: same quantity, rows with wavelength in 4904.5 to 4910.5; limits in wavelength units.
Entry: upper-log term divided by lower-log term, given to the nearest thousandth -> 1.035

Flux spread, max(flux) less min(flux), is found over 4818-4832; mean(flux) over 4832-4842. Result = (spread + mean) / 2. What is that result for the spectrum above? 2.33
